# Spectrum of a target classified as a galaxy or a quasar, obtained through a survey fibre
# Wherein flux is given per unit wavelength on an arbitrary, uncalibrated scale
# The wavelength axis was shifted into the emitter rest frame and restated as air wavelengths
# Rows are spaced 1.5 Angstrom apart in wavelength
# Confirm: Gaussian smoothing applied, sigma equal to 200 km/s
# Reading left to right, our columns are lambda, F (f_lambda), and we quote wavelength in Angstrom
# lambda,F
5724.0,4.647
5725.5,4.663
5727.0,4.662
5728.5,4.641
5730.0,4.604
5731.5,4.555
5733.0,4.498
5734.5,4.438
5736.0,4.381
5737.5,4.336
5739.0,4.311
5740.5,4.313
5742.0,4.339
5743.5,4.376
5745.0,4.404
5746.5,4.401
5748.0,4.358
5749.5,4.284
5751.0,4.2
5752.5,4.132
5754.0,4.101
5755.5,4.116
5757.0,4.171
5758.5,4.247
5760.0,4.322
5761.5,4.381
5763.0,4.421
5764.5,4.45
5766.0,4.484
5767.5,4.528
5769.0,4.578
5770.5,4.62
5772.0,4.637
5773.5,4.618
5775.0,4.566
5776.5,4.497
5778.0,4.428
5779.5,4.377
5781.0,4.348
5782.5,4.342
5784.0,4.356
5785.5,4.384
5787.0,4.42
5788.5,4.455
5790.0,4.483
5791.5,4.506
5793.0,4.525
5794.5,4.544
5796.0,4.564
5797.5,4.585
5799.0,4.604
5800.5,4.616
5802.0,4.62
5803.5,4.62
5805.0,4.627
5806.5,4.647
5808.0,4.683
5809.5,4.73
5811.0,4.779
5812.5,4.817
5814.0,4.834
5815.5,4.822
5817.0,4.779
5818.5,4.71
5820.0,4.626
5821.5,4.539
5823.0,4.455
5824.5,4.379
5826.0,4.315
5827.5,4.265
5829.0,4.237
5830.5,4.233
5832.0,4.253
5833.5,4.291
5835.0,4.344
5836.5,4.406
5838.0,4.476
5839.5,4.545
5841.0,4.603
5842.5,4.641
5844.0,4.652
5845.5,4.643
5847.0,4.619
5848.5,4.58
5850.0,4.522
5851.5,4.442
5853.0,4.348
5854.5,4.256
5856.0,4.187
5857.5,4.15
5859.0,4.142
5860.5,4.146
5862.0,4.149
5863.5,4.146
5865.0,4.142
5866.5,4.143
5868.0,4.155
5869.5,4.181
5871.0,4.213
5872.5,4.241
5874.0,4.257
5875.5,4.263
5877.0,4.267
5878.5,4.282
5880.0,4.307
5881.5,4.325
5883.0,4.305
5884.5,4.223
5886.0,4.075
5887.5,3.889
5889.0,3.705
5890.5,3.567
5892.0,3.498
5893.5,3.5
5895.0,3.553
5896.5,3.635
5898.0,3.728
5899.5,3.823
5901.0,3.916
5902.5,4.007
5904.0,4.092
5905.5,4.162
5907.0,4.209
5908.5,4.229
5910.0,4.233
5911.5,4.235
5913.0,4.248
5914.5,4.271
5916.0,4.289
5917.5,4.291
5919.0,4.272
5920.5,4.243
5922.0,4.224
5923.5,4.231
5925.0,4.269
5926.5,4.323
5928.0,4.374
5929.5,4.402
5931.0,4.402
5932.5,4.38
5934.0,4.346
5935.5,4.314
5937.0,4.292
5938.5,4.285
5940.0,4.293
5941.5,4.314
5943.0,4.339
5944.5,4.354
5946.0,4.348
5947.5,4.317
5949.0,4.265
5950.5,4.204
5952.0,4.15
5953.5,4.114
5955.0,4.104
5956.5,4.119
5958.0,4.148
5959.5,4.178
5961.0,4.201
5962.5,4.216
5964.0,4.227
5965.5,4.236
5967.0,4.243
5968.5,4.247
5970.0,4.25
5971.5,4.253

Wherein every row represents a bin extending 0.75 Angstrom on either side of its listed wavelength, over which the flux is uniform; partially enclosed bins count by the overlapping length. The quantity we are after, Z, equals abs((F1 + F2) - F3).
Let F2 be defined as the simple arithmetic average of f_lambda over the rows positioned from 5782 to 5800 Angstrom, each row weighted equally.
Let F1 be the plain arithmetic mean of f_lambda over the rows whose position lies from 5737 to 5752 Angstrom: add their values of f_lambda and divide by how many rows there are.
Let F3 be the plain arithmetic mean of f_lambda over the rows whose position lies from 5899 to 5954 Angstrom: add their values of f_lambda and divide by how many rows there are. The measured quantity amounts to 4.57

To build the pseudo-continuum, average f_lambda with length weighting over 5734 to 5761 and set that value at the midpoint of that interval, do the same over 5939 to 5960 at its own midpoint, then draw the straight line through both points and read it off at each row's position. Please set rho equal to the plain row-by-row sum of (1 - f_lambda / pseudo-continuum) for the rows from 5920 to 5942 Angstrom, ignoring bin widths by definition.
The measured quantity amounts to -0.26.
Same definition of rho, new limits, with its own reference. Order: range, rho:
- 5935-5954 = -0.13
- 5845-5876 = -0.12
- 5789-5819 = -1.78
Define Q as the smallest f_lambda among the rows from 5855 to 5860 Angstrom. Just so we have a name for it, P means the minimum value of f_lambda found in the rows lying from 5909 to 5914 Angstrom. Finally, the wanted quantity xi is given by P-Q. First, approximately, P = 4.233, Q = 4.142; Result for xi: 0.09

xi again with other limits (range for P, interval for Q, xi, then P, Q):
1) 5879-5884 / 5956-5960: 0.19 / 4.305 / 4.119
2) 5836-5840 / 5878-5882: 0.12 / 4.406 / 4.282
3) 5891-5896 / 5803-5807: -1.12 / 3.498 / 4.62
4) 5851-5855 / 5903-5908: 0.16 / 4.256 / 4.092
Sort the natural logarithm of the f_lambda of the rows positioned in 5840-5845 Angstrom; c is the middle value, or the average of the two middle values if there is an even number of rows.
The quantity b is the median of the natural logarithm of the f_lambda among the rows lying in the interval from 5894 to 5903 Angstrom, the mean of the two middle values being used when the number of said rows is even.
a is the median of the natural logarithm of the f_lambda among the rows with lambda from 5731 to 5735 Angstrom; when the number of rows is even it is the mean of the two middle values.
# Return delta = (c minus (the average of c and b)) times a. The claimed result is 0.16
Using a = 1.50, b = 1.33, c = 1.53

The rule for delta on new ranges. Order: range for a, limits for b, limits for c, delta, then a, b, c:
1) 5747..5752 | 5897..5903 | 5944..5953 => 0.08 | 1.45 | 1.35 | 1.46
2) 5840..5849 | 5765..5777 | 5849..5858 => -0.05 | 1.53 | 1.52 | 1.46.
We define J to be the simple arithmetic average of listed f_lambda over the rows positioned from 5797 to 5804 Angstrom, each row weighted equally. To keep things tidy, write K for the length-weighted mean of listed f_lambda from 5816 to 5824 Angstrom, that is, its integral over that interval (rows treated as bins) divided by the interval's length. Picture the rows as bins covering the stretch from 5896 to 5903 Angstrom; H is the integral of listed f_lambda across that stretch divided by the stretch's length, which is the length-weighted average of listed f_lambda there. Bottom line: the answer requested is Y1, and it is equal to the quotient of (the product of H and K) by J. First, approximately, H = 3.8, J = 4.6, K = 4.62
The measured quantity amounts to 3.83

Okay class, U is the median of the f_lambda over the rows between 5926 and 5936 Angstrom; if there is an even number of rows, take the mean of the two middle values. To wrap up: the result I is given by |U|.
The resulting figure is 4.37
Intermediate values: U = 4.37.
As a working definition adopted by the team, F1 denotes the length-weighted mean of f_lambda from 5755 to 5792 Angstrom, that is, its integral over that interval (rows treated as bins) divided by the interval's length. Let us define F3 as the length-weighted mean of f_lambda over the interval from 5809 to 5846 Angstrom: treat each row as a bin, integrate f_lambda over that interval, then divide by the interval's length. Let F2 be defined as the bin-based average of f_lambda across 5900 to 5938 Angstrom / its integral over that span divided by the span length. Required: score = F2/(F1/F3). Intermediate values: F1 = 4.43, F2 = 4.25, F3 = 4.53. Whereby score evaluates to 4.3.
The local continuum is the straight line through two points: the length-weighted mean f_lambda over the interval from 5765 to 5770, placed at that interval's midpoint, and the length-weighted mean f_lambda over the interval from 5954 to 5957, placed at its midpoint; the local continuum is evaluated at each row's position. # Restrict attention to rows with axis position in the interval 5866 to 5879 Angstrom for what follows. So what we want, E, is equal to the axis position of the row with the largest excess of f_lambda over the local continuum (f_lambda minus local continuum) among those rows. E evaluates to 5878.5 Angstrom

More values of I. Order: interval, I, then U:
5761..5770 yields 4.47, 4.47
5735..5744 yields 4.34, 4.34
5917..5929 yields 4.27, 4.27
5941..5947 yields 4.34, 4.34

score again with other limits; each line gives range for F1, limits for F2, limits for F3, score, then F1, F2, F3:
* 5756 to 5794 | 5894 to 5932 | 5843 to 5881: 4.0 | 4.44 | 4.14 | 4.30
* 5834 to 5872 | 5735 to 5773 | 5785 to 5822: 4.6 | 4.35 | 4.36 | 4.62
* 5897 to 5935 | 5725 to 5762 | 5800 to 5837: 4.7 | 4.20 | 4.37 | 4.55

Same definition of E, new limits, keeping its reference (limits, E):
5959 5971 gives 5970.0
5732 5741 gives 5733.0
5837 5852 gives 5844.0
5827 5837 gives 5836.5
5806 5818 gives 5814.0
